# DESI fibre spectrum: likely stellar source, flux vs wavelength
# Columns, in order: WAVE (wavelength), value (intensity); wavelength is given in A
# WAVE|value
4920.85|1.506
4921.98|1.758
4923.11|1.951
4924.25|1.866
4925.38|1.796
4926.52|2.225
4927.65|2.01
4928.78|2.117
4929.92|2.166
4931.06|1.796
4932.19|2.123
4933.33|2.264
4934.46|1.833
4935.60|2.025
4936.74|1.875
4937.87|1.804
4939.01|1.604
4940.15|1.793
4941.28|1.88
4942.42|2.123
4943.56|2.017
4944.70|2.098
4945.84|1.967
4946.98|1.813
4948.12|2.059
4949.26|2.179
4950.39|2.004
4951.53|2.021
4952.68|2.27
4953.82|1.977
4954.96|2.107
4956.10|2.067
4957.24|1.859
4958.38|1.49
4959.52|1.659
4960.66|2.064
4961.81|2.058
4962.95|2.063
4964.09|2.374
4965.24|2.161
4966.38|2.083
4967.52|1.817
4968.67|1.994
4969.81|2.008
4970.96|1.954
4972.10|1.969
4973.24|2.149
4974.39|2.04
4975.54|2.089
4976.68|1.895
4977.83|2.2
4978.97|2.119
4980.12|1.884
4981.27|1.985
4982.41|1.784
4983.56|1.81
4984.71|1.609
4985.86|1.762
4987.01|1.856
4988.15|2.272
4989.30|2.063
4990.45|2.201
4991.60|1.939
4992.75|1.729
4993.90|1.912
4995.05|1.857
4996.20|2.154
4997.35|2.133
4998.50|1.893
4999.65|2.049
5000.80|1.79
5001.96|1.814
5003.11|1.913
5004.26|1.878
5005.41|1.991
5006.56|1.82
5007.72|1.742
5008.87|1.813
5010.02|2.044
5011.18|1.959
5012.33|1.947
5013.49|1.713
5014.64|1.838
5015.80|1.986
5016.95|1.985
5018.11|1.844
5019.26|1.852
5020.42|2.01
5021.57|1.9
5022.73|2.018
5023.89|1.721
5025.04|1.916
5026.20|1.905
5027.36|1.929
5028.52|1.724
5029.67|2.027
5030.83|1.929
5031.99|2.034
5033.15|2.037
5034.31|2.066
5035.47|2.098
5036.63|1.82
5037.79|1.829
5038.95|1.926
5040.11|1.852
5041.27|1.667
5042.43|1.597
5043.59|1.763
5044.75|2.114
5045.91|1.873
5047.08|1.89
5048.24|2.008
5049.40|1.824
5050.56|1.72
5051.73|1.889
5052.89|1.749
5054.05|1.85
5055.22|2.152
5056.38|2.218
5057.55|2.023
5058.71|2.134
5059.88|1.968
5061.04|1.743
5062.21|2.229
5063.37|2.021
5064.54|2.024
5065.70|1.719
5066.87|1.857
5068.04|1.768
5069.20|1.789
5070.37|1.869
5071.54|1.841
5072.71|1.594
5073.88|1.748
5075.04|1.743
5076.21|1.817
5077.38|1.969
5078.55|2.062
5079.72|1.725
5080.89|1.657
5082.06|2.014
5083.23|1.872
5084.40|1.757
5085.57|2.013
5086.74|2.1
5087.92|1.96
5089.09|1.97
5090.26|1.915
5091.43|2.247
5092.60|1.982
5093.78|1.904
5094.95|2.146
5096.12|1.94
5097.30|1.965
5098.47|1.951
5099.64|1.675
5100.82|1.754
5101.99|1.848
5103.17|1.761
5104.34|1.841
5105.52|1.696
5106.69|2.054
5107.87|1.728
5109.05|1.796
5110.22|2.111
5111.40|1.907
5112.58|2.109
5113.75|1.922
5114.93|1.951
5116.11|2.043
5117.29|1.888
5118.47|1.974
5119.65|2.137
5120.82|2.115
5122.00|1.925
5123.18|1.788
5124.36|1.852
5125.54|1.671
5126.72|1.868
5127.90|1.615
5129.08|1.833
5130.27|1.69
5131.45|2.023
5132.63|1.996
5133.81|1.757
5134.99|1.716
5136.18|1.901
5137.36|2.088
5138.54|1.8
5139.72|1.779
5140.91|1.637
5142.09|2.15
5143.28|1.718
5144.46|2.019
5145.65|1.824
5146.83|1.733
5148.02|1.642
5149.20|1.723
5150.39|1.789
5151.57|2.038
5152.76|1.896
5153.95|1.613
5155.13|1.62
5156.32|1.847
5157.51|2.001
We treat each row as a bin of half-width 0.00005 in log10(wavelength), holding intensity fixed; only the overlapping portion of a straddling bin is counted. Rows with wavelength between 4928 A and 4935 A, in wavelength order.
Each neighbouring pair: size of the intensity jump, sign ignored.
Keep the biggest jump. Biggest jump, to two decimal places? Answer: 0.43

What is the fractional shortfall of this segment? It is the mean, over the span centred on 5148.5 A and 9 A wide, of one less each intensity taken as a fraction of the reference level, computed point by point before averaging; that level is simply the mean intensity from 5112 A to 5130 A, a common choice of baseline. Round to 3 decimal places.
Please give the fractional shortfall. 0.042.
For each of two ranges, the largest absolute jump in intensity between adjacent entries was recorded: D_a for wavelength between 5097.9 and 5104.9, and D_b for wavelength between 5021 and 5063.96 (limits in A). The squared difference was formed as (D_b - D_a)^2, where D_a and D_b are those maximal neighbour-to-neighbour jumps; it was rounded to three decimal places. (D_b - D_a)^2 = 0.044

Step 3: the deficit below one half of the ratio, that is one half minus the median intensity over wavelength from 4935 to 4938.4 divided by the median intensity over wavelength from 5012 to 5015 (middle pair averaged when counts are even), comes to -0.520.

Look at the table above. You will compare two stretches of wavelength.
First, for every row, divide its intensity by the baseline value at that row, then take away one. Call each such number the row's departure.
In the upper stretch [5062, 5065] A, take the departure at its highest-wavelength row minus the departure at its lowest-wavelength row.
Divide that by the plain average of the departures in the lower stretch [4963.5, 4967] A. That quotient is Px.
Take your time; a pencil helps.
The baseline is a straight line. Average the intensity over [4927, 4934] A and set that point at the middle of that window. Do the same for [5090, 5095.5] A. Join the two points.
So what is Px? -2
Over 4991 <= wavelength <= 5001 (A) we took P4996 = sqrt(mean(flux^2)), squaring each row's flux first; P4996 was 1.94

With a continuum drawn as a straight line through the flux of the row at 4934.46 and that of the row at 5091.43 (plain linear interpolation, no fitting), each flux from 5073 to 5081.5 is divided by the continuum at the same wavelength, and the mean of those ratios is 0.82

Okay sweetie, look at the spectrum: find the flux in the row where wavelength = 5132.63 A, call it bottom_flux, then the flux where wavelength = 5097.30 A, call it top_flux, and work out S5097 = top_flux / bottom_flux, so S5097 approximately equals 0.98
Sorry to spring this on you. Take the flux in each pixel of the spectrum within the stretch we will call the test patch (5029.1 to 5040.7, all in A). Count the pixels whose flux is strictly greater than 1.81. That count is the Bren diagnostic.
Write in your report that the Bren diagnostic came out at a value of 10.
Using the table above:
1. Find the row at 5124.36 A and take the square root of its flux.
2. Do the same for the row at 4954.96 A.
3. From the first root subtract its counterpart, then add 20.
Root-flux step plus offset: 19.9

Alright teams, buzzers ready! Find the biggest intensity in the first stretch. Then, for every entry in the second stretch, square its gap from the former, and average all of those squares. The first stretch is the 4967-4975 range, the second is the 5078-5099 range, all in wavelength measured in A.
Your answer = 0.058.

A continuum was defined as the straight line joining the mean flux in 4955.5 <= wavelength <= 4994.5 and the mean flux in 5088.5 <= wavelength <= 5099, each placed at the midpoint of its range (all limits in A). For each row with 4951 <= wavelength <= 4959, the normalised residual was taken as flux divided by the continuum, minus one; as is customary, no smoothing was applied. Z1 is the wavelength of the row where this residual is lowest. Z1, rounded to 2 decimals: 4958.38 A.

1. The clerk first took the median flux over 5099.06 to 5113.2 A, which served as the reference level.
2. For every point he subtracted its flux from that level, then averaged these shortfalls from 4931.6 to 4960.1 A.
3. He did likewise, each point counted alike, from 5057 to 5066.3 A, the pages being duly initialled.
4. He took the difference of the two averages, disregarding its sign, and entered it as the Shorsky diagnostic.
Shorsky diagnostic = 0.026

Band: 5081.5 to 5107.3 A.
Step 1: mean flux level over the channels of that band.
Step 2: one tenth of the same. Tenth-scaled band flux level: 0.193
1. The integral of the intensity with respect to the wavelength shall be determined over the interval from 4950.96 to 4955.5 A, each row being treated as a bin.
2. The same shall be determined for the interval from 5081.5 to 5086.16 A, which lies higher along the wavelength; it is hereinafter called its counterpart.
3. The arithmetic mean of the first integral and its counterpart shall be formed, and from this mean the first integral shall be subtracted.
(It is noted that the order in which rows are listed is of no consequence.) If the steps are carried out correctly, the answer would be -0.3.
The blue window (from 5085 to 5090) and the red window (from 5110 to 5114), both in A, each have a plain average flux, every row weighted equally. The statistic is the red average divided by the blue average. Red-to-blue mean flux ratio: 1.00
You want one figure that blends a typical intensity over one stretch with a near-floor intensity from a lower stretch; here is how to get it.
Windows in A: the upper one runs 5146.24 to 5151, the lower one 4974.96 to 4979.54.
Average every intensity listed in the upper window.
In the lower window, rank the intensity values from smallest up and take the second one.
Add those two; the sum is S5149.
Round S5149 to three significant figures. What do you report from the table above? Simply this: 3.81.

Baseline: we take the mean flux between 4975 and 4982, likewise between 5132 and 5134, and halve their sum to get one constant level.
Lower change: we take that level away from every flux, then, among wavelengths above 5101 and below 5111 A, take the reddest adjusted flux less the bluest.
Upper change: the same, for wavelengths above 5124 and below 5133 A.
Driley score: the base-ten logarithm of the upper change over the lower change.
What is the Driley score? -0.26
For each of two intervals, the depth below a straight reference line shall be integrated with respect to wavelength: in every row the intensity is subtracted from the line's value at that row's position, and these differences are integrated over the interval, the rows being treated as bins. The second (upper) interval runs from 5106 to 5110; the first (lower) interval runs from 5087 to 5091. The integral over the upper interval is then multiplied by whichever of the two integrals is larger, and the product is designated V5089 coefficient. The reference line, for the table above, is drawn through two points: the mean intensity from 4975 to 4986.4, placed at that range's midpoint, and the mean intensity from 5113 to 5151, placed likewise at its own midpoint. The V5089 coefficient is 0.00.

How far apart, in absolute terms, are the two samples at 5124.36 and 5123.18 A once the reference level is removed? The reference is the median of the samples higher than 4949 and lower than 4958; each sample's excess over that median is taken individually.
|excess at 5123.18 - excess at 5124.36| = 0.06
